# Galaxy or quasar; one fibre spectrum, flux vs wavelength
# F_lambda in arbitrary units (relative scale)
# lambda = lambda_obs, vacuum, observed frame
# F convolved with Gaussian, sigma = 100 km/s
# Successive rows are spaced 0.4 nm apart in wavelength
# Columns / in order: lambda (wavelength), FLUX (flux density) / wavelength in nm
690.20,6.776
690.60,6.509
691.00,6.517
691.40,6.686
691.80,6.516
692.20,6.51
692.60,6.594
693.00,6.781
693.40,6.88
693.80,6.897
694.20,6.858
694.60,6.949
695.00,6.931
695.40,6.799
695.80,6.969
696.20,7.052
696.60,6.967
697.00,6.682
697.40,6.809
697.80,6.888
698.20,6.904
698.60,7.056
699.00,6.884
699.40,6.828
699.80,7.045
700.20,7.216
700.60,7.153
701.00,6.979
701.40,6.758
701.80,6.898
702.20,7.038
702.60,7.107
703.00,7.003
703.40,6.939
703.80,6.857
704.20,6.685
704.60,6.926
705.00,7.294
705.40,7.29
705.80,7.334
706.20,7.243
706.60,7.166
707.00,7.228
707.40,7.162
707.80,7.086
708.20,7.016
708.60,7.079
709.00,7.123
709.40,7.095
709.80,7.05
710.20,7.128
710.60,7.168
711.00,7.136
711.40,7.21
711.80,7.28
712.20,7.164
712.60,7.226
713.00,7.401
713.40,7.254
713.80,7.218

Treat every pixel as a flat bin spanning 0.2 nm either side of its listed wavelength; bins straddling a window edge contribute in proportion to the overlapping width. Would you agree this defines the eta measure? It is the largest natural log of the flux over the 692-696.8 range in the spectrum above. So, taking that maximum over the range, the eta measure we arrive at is 1.95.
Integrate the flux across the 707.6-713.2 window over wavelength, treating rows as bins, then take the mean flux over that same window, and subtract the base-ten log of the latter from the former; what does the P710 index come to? 39.2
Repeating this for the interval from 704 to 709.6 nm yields 39.0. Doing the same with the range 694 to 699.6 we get 37.8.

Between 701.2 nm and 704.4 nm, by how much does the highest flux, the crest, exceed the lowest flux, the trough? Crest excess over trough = 0.42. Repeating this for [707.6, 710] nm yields 0.11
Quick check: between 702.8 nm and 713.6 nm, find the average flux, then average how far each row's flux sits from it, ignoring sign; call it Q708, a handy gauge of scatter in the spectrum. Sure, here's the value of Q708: 0.118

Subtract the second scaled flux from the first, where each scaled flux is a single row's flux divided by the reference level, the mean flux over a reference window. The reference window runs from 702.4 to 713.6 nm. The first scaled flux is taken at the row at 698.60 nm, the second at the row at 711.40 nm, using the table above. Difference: -0.02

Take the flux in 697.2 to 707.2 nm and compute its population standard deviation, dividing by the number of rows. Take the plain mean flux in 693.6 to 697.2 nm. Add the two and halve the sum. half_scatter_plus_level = 3.54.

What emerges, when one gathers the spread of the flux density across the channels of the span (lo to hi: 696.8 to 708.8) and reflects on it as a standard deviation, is 0.18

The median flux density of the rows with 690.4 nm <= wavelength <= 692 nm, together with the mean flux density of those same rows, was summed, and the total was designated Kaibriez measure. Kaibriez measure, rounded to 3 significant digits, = 13.1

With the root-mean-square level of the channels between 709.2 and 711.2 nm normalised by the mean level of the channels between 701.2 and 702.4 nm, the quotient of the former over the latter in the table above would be 1.03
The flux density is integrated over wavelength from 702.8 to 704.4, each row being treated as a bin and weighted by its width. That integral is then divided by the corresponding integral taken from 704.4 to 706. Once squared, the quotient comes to 0.91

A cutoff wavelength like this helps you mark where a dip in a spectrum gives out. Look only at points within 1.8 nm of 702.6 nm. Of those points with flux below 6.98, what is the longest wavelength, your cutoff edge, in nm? 704.20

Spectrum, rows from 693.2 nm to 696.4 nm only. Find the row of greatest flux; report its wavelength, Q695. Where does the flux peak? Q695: 696.20 nm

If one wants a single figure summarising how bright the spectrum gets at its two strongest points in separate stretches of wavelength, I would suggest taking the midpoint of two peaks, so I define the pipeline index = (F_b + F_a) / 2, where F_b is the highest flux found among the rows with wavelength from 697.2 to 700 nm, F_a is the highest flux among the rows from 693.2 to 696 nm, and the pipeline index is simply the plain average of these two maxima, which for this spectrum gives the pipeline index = 7.01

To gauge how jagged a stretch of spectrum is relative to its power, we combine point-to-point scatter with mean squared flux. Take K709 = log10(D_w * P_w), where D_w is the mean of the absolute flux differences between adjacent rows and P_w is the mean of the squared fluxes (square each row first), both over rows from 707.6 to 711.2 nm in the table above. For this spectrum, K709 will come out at 0.40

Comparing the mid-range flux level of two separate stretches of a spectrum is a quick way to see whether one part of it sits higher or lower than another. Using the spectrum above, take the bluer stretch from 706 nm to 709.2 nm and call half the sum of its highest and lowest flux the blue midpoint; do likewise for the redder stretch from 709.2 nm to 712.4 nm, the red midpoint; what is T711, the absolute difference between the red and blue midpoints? 0.04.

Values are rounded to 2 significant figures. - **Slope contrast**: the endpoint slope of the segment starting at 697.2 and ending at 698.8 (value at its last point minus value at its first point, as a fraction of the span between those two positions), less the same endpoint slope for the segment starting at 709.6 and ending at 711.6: 0.11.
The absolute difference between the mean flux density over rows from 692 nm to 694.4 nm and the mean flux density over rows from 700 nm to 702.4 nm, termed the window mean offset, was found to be 0.25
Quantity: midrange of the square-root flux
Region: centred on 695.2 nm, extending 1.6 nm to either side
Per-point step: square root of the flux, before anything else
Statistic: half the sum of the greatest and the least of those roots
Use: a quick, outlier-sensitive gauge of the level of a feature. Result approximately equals 2.632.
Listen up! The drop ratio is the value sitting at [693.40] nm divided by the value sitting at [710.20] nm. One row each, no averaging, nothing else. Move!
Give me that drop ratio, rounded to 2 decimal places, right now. 0.97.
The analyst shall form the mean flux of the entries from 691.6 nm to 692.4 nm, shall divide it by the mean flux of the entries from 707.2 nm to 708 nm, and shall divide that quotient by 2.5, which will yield 0.366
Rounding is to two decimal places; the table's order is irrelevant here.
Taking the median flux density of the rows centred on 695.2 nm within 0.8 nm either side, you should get 6.94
